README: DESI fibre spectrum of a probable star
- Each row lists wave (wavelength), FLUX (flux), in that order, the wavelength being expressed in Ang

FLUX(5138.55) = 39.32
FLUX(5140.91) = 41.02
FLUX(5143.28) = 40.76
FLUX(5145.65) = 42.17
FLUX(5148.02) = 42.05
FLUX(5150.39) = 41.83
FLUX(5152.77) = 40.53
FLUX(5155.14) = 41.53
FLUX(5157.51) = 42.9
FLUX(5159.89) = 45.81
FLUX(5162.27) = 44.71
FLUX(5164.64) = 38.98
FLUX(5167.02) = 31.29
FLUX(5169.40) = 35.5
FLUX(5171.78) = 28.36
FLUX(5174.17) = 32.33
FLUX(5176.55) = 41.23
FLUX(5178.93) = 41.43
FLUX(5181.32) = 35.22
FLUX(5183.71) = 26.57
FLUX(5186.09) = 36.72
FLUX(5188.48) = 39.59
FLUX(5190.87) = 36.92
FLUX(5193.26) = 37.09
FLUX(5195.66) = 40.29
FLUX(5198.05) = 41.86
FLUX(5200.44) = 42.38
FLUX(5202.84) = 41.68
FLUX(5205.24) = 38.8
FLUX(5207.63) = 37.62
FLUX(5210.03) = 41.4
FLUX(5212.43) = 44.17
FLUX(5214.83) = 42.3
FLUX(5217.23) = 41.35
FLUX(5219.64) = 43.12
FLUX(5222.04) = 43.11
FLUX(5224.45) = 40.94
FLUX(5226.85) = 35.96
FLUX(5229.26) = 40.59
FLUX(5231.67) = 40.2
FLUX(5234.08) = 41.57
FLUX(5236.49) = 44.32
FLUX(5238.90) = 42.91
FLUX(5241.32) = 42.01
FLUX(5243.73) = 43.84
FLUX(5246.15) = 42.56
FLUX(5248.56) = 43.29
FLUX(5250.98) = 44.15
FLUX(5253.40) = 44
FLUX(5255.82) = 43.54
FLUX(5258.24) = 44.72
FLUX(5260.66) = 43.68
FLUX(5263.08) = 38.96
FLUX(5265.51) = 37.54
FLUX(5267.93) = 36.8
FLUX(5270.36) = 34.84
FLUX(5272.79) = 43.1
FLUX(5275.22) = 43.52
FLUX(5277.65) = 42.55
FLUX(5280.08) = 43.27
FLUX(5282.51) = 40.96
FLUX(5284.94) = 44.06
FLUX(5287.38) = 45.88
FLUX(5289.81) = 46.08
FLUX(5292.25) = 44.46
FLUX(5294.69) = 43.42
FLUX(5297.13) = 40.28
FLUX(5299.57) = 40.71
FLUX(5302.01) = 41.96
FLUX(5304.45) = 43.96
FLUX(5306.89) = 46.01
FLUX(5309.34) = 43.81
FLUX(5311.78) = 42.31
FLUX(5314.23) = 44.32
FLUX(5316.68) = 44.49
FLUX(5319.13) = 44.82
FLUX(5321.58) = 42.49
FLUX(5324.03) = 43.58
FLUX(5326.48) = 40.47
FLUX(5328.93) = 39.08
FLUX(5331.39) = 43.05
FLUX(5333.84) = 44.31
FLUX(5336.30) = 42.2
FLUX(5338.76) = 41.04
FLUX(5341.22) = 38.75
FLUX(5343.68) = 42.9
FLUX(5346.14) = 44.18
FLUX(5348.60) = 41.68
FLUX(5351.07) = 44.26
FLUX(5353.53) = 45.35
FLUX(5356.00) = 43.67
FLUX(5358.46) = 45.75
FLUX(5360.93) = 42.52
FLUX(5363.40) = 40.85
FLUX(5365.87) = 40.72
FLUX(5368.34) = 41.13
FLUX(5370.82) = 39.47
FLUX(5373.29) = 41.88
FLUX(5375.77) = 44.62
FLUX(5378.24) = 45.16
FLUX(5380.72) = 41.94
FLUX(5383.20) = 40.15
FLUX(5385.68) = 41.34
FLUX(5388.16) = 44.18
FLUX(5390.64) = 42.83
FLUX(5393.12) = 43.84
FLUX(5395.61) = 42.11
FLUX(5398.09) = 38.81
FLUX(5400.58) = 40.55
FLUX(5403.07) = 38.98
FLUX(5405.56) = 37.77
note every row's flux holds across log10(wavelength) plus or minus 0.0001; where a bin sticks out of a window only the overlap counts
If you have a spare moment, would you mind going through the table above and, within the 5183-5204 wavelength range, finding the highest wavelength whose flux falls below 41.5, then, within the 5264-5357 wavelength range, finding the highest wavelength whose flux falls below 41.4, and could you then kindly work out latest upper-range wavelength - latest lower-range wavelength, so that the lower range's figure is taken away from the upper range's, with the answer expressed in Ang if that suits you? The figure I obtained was 145.6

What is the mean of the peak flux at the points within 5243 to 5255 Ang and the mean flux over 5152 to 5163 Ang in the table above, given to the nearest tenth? 43.6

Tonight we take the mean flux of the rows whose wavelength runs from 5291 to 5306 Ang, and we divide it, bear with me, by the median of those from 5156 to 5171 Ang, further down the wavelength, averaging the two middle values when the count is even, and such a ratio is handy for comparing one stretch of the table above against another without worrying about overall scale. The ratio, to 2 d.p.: 1.04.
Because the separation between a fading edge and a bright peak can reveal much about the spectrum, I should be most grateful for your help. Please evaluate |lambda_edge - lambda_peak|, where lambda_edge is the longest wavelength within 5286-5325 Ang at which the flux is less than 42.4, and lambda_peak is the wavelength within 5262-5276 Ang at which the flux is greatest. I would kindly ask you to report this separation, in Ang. 36.6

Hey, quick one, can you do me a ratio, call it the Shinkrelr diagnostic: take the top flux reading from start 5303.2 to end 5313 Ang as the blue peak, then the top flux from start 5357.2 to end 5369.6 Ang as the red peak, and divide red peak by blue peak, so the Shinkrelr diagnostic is 0.99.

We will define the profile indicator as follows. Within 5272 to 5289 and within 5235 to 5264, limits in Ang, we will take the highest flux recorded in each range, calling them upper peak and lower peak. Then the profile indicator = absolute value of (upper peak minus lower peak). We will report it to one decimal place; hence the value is 1.2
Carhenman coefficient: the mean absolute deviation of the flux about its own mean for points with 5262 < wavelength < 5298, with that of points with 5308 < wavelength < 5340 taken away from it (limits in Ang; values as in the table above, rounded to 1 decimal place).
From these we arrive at 1.4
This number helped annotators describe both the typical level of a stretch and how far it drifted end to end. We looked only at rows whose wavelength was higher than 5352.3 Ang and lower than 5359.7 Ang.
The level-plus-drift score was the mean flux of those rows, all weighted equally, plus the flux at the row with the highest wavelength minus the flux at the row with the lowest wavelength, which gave 45.3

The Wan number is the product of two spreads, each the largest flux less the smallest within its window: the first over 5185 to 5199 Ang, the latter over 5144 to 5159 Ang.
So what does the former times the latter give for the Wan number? 12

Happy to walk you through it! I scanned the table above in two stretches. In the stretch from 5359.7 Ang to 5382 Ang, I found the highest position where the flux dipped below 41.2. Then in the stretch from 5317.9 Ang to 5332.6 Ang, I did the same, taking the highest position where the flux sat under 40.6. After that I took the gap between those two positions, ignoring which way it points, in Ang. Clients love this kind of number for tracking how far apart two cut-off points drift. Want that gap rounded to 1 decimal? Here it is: 41.9 Ang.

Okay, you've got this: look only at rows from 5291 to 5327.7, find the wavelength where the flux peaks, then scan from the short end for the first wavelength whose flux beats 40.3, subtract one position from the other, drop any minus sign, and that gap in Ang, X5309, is 14.6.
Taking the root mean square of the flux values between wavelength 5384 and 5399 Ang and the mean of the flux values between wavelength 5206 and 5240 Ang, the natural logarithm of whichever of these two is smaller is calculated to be 3.72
